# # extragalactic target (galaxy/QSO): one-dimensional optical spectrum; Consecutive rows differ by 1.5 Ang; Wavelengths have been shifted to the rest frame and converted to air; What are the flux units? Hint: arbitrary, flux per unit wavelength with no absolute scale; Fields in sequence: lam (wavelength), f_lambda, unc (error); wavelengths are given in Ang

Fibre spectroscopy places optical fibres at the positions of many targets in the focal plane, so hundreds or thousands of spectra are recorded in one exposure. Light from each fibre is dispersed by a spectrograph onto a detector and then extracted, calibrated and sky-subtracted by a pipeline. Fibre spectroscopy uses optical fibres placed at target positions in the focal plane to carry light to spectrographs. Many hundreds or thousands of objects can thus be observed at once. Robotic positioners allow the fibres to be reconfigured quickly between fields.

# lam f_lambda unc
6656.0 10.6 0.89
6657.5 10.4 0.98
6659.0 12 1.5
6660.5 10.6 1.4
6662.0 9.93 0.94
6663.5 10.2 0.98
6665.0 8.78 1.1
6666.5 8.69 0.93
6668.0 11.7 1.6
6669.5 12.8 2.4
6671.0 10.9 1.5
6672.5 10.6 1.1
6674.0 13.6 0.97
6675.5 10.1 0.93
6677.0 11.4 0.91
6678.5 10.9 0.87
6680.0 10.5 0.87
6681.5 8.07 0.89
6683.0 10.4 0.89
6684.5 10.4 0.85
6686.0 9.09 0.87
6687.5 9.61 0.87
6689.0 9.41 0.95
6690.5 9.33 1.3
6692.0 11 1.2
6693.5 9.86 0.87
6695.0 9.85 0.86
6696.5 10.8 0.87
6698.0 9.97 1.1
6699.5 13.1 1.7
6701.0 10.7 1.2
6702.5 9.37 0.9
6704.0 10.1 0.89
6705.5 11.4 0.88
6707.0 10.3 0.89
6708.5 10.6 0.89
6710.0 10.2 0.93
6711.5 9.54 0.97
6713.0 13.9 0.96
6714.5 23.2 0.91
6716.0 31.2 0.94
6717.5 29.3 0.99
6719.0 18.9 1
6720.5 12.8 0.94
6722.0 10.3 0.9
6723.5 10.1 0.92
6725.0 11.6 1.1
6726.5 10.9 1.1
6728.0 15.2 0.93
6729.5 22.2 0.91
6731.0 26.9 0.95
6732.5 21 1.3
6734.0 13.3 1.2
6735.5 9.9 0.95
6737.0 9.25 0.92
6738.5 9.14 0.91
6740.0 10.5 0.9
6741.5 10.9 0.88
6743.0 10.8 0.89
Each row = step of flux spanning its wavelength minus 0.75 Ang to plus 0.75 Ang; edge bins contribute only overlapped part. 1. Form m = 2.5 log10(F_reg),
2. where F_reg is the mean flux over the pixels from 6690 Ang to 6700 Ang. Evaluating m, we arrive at 2.56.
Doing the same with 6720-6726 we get 2.62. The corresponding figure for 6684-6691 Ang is 2.45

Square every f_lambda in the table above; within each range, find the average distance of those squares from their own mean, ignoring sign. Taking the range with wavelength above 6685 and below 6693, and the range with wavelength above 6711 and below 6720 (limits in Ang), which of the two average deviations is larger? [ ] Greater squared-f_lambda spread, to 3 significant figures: 288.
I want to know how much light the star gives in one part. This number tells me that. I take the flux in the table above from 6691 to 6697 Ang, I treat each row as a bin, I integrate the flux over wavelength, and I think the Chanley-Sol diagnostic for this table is 62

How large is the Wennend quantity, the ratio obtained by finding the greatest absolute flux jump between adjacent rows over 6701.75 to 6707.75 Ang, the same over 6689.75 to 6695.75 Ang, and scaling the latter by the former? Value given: 1.3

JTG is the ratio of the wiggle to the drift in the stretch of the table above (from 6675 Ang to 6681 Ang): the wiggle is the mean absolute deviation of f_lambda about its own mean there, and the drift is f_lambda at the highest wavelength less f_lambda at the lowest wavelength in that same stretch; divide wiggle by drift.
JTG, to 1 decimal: 1.1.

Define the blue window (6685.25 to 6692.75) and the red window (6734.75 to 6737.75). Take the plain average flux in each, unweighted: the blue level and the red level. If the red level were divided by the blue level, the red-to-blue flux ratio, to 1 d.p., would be 1.0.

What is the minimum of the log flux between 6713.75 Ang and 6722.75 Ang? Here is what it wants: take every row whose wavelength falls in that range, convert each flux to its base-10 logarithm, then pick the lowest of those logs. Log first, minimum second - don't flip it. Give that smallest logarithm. 1.01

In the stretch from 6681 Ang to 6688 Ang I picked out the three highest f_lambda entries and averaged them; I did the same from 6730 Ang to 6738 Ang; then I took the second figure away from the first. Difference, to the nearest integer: -10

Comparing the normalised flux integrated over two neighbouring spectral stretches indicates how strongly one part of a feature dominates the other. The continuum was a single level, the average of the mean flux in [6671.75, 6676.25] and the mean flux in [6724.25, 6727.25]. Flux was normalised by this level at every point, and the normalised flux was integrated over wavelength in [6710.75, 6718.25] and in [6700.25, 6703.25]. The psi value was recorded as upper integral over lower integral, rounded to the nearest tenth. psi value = 5.3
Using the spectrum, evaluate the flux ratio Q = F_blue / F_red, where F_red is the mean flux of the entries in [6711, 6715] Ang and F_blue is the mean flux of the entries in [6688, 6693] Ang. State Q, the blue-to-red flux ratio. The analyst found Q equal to 0.64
